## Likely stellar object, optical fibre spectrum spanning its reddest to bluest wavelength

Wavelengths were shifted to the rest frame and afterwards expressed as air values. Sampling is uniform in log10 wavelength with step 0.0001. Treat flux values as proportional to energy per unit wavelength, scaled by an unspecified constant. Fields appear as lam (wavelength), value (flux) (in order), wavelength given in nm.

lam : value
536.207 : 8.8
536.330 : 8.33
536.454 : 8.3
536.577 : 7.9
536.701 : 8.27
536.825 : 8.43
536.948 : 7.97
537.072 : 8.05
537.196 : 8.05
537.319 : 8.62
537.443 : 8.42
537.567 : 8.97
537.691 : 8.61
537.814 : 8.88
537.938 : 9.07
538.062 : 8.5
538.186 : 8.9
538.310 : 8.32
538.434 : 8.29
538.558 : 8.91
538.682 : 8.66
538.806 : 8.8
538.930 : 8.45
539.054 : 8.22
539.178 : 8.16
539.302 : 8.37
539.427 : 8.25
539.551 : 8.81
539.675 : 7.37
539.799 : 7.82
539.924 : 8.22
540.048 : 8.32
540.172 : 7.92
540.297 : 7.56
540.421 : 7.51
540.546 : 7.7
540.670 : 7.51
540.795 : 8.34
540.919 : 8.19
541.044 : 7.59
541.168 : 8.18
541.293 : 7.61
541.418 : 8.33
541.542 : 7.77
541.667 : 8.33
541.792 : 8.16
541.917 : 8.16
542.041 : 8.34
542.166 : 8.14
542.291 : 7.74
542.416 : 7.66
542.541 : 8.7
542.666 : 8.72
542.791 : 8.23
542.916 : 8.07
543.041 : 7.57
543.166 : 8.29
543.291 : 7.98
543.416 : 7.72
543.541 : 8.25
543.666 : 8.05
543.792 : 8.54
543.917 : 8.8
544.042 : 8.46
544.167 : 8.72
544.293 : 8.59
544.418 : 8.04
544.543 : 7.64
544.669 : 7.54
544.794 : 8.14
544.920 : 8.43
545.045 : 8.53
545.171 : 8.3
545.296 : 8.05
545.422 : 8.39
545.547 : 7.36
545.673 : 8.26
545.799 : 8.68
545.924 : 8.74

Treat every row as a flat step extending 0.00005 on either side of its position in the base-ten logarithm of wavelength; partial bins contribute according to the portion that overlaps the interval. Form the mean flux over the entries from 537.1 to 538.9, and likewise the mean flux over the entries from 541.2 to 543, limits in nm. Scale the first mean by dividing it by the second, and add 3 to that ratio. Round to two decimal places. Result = 4.06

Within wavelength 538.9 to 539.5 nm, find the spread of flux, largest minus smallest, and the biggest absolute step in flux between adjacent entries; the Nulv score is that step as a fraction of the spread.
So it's 0.79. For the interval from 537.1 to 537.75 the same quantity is 0.62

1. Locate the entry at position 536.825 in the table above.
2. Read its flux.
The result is 8.43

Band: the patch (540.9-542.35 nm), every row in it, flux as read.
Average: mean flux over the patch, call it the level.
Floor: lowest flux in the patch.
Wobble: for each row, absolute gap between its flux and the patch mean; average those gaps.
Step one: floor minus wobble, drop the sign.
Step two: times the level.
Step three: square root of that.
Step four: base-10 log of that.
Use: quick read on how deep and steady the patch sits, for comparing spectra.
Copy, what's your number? 0.886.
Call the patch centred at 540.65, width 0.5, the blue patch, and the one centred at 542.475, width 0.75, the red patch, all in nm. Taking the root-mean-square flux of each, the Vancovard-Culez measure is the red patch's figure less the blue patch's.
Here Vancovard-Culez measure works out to 0.4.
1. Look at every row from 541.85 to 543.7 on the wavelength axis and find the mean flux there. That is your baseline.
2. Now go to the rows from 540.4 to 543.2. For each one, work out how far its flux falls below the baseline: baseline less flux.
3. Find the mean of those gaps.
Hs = 0.07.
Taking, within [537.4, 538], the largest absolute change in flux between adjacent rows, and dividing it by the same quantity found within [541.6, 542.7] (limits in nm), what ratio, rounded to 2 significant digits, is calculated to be 0.53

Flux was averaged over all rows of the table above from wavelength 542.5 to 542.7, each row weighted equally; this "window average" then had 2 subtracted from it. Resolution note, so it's 6.71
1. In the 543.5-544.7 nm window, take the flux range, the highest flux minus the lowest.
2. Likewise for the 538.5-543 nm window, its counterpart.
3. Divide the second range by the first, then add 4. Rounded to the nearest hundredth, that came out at 5.22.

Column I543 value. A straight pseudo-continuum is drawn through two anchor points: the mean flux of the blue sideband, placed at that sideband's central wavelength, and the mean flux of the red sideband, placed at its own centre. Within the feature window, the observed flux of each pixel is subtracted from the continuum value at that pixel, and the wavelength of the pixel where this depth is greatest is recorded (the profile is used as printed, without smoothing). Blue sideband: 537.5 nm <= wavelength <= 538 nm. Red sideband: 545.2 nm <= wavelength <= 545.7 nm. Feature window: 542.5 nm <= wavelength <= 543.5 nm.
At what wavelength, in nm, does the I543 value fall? 543.041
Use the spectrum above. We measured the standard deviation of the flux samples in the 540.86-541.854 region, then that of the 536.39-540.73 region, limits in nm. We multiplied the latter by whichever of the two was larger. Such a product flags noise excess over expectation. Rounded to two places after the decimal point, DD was 0.20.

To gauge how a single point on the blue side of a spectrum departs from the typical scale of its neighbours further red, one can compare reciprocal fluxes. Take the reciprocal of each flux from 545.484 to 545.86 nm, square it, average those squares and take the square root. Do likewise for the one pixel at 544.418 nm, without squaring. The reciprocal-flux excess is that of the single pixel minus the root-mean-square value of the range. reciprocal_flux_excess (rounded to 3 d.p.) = 0.000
